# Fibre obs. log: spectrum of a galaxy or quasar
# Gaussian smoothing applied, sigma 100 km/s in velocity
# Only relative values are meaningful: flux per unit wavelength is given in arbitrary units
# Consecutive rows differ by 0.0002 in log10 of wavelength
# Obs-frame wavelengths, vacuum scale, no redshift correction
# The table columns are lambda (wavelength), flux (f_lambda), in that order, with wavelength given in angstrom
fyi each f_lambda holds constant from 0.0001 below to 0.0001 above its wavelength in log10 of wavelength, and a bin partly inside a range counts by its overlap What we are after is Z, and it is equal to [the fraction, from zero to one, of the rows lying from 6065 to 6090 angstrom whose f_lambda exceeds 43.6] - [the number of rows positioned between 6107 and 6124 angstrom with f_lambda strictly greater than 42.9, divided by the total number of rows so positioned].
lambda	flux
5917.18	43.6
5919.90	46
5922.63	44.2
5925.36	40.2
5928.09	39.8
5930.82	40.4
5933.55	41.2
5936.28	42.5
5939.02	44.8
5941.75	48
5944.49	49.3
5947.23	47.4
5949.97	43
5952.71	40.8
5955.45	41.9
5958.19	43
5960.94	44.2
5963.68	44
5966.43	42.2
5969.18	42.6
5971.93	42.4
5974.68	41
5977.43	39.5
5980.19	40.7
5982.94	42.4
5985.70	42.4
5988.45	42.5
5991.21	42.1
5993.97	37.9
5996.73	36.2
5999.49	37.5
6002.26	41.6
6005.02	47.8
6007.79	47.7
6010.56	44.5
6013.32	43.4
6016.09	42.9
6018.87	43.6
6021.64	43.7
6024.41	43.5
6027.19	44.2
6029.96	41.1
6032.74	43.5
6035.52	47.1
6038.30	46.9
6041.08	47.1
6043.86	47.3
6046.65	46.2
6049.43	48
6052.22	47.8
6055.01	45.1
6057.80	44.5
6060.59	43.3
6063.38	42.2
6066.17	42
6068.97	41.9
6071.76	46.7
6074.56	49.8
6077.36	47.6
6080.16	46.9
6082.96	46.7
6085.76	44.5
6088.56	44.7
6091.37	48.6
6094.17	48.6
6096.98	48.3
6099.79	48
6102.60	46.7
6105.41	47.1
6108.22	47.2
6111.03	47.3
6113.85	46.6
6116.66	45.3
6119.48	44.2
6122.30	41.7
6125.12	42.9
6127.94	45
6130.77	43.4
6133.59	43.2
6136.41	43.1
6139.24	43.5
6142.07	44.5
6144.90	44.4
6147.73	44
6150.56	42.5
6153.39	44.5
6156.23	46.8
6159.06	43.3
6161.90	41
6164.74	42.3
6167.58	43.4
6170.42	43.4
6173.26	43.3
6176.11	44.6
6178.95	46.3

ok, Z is -0.1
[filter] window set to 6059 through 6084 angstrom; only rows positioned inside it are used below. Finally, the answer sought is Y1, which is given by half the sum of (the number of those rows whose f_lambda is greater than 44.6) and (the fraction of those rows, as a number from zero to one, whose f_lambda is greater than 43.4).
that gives 2.8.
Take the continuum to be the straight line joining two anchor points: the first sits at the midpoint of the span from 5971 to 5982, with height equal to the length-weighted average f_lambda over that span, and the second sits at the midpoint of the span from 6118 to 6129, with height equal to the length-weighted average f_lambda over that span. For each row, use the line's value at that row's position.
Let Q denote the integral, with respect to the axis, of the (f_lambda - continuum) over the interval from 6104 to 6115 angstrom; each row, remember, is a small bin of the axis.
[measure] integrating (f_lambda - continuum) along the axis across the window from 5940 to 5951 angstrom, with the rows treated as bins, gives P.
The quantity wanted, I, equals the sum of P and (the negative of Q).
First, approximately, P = 73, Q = 43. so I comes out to 30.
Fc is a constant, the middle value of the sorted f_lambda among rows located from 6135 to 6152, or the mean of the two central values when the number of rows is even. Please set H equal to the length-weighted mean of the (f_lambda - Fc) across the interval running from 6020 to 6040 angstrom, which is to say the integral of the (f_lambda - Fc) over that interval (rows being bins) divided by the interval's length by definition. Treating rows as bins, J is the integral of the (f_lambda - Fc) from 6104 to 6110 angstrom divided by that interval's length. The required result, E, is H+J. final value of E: 4.0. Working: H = 0.6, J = 3.4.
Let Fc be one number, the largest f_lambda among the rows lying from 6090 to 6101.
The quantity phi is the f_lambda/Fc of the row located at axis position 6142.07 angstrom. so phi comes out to 0.916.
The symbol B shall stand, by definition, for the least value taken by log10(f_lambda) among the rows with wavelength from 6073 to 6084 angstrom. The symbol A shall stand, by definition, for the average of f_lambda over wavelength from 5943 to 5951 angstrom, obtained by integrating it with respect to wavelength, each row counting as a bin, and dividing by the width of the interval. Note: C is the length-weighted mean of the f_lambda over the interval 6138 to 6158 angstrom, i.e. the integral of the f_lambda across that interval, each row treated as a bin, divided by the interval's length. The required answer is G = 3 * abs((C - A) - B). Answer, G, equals 12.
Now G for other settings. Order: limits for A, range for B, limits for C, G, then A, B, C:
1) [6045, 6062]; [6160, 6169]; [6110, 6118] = 3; 45.8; 1.61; 46.4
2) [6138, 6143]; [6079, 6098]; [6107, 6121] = 1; 44.0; 1.65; 46.1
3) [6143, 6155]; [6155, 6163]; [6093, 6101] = 8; 43.9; 1.61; 48.3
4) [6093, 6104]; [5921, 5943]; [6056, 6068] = 19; 47.9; 1.60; 43.0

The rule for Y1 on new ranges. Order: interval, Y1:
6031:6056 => 4.5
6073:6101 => 5.0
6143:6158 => 0.9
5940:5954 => 1.8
